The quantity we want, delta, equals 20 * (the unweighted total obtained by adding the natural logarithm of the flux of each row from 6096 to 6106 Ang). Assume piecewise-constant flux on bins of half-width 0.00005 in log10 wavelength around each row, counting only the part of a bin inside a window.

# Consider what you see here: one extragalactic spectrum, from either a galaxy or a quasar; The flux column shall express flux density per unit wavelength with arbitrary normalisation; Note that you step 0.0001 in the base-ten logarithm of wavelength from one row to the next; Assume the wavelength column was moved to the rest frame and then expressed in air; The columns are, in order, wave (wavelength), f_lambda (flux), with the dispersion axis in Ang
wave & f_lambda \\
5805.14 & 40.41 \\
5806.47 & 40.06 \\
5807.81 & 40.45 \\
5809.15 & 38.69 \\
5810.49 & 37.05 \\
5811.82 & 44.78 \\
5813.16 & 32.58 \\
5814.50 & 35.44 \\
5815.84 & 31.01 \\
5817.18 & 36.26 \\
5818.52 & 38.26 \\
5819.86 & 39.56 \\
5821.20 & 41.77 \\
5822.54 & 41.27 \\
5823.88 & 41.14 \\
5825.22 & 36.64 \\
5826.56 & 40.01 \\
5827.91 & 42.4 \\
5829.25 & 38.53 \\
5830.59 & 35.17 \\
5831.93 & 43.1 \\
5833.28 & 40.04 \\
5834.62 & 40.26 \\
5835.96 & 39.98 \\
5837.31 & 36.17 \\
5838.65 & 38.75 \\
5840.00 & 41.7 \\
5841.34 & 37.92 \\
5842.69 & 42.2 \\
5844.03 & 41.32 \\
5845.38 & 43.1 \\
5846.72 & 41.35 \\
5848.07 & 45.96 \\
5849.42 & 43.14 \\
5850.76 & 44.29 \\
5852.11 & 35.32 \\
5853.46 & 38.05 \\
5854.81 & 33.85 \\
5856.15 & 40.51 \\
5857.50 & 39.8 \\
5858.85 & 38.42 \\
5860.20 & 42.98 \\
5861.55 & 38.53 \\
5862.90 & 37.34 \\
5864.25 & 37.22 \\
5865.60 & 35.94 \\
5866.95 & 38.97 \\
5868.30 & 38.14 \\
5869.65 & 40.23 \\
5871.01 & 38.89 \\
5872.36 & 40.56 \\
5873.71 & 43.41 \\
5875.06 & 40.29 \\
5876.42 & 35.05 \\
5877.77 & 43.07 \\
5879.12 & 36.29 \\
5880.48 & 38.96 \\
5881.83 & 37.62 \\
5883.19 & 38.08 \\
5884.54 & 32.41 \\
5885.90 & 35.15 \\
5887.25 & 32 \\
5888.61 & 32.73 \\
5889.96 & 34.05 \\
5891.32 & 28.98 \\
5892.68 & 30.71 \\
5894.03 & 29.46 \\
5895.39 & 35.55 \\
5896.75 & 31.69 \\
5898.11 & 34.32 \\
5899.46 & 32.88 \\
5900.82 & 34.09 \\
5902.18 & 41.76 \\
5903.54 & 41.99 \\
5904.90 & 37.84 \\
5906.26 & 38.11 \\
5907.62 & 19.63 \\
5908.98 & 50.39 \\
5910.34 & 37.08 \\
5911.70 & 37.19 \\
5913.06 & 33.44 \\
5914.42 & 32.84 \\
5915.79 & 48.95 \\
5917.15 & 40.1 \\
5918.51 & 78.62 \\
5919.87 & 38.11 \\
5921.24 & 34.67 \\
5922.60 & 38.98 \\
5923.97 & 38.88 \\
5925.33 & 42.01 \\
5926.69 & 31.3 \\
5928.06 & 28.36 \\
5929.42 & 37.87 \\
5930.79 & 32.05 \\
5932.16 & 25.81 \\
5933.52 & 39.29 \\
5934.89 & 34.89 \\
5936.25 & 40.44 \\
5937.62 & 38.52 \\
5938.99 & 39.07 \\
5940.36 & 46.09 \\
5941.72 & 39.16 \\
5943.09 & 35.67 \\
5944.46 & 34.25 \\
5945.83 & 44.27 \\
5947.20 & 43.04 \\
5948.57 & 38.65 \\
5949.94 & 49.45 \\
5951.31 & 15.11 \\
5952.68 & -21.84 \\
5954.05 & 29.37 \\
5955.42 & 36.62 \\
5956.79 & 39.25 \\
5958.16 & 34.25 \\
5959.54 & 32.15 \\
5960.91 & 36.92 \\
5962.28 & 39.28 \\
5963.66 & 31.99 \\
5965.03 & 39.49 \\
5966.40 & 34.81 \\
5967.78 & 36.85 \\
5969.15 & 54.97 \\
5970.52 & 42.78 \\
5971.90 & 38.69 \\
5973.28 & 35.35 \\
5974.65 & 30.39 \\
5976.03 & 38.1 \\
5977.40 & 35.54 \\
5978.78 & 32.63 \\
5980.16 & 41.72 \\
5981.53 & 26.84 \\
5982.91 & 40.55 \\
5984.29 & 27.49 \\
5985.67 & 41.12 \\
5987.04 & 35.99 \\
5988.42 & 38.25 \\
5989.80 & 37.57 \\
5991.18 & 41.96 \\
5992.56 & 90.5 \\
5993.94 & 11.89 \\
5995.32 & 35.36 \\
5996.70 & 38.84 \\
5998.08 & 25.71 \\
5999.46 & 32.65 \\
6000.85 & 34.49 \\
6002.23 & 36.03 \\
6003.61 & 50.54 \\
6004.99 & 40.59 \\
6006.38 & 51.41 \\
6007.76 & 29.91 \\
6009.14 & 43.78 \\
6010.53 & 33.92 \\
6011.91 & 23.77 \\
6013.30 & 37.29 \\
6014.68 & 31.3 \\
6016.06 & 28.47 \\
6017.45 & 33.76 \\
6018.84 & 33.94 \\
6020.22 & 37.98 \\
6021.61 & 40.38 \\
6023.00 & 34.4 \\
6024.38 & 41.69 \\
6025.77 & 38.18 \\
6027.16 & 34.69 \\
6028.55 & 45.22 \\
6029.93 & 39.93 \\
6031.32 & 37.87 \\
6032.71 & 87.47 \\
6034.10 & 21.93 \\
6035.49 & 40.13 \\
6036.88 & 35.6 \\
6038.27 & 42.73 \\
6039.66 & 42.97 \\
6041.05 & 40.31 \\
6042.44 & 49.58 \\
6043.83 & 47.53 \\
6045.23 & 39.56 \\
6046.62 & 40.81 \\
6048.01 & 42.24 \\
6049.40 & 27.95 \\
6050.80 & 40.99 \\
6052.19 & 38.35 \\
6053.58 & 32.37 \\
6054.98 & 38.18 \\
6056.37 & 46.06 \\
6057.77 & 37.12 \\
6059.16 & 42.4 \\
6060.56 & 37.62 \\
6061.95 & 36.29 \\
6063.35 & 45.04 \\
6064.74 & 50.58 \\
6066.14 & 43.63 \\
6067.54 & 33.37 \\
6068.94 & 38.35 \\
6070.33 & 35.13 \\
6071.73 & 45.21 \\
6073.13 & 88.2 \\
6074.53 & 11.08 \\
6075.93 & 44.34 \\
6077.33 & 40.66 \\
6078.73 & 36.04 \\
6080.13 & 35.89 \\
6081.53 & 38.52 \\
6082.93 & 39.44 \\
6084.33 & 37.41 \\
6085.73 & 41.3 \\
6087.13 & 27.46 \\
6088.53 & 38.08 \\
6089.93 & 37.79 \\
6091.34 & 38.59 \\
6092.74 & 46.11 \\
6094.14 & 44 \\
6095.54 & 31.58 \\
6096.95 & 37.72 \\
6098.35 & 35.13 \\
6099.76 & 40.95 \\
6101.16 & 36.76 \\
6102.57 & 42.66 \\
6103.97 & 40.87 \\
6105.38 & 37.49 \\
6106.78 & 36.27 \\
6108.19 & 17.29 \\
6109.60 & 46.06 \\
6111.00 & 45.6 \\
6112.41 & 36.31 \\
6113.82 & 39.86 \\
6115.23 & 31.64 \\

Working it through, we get 512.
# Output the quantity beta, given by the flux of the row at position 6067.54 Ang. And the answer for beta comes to 33.37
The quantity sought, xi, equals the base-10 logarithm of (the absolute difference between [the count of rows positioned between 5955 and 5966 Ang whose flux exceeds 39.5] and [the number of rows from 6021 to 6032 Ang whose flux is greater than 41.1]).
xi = 0.30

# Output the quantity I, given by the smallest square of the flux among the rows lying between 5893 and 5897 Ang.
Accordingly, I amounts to 868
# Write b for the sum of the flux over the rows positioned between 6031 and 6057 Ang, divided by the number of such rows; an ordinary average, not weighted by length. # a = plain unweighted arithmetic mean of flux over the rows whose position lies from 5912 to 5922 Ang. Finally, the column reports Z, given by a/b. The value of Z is 1.05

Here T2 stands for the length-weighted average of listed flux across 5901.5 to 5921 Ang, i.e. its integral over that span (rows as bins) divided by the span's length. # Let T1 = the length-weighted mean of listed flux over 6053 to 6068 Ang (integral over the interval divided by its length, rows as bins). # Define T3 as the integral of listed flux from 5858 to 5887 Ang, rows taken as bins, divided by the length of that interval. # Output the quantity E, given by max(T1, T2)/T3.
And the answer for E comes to 1.07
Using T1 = 40.4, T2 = 41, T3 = 38.4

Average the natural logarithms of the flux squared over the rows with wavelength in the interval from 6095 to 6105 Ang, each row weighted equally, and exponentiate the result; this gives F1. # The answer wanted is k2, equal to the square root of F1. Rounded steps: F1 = 1427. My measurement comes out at 37.8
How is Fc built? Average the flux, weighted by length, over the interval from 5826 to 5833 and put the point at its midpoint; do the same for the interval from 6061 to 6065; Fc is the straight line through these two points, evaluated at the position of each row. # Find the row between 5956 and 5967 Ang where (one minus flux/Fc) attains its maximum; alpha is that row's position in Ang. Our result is 5963.66 Ang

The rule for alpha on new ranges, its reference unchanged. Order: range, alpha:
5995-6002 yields 5998.08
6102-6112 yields 6108.19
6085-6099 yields 6087.13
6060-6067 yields 6061.95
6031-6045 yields 6034.10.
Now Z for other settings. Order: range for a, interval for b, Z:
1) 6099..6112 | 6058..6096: 0.95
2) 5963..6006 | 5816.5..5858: 0.95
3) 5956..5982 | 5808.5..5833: 0.96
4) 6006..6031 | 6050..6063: 0.94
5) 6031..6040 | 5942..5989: 1.26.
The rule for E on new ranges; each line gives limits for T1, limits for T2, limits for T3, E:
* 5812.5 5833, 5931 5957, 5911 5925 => 0.91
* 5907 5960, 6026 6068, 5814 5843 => 1.06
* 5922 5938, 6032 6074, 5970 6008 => 1.13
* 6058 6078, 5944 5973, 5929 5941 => 1.14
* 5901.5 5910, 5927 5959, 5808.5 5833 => 0.99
